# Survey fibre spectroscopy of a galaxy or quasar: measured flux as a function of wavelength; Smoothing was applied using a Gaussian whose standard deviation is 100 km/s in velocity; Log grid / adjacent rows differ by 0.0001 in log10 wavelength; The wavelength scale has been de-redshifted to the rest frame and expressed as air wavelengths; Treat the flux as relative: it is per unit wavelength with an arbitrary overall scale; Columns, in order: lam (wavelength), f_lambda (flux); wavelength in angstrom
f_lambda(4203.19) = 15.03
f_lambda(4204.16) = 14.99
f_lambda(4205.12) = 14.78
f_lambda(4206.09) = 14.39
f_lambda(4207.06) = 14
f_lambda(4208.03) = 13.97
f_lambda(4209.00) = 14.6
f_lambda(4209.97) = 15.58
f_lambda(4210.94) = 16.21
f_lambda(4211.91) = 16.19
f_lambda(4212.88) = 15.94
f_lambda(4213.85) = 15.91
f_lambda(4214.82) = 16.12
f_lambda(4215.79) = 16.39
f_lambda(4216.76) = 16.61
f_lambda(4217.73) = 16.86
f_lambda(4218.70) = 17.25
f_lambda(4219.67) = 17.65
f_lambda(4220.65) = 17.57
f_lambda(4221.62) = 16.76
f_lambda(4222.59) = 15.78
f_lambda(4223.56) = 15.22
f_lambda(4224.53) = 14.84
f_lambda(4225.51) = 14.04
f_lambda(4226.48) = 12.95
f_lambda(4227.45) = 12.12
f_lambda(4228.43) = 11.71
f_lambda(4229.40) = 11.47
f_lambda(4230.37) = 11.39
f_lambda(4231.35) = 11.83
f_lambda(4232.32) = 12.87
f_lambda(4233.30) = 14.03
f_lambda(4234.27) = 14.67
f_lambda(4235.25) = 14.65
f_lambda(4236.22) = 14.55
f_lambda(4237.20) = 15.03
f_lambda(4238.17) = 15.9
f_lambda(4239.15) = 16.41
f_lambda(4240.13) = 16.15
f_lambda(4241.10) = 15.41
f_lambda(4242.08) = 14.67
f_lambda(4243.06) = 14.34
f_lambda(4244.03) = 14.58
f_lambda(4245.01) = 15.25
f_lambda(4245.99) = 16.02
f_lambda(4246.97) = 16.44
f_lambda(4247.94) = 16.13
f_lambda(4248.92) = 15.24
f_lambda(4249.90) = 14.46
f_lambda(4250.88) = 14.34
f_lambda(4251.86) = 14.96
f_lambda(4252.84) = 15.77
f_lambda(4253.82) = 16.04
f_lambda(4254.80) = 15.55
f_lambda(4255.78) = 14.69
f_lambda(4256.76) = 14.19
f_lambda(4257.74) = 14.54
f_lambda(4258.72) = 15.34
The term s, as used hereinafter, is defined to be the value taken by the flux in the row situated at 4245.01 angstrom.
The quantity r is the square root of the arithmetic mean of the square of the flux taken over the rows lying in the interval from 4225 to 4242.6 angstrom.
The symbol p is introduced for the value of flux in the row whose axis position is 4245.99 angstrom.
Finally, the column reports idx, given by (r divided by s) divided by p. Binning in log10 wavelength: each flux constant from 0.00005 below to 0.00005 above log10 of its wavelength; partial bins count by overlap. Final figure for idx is 0.057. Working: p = 16.02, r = 14.0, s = 15.25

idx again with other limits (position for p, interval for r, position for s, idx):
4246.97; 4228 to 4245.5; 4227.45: 0.072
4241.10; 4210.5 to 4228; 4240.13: 0.064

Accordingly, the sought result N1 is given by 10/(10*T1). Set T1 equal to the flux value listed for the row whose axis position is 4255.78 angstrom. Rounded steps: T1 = 14.69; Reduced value 0.0681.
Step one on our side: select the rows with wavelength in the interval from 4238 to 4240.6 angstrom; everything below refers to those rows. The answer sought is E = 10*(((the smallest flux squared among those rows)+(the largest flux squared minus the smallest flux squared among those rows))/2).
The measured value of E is 1346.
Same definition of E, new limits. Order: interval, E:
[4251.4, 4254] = 1286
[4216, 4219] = 1488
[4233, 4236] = 1076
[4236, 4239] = 1264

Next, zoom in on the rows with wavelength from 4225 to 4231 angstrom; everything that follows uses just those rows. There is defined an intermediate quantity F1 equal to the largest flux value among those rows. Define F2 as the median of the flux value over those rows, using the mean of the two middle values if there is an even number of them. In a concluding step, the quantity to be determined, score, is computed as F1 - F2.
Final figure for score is 2.1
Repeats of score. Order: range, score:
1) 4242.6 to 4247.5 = 1.2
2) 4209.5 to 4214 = 0.3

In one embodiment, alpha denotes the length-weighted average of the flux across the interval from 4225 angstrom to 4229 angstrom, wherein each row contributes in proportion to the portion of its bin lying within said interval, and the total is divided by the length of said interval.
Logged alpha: 12.7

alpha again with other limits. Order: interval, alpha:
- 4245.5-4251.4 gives 15.4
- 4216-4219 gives 16.9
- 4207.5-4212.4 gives 15.3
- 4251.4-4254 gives 15.5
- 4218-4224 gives 16.7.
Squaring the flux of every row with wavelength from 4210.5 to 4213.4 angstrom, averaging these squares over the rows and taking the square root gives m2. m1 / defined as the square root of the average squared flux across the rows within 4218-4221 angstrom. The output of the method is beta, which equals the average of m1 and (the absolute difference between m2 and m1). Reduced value 9.4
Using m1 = 17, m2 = 16.1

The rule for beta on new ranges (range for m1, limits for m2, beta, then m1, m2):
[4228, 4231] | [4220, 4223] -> 8.4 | 12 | 16.7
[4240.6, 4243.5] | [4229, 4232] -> 9.0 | 15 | 11.6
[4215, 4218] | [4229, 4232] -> 10.8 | 17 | 11.6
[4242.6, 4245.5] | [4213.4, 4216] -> 8.1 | 15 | 16.1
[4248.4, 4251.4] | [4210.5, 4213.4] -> 8.1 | 15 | 16.1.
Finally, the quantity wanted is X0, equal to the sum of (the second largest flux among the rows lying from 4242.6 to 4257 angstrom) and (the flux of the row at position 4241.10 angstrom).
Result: 31.5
